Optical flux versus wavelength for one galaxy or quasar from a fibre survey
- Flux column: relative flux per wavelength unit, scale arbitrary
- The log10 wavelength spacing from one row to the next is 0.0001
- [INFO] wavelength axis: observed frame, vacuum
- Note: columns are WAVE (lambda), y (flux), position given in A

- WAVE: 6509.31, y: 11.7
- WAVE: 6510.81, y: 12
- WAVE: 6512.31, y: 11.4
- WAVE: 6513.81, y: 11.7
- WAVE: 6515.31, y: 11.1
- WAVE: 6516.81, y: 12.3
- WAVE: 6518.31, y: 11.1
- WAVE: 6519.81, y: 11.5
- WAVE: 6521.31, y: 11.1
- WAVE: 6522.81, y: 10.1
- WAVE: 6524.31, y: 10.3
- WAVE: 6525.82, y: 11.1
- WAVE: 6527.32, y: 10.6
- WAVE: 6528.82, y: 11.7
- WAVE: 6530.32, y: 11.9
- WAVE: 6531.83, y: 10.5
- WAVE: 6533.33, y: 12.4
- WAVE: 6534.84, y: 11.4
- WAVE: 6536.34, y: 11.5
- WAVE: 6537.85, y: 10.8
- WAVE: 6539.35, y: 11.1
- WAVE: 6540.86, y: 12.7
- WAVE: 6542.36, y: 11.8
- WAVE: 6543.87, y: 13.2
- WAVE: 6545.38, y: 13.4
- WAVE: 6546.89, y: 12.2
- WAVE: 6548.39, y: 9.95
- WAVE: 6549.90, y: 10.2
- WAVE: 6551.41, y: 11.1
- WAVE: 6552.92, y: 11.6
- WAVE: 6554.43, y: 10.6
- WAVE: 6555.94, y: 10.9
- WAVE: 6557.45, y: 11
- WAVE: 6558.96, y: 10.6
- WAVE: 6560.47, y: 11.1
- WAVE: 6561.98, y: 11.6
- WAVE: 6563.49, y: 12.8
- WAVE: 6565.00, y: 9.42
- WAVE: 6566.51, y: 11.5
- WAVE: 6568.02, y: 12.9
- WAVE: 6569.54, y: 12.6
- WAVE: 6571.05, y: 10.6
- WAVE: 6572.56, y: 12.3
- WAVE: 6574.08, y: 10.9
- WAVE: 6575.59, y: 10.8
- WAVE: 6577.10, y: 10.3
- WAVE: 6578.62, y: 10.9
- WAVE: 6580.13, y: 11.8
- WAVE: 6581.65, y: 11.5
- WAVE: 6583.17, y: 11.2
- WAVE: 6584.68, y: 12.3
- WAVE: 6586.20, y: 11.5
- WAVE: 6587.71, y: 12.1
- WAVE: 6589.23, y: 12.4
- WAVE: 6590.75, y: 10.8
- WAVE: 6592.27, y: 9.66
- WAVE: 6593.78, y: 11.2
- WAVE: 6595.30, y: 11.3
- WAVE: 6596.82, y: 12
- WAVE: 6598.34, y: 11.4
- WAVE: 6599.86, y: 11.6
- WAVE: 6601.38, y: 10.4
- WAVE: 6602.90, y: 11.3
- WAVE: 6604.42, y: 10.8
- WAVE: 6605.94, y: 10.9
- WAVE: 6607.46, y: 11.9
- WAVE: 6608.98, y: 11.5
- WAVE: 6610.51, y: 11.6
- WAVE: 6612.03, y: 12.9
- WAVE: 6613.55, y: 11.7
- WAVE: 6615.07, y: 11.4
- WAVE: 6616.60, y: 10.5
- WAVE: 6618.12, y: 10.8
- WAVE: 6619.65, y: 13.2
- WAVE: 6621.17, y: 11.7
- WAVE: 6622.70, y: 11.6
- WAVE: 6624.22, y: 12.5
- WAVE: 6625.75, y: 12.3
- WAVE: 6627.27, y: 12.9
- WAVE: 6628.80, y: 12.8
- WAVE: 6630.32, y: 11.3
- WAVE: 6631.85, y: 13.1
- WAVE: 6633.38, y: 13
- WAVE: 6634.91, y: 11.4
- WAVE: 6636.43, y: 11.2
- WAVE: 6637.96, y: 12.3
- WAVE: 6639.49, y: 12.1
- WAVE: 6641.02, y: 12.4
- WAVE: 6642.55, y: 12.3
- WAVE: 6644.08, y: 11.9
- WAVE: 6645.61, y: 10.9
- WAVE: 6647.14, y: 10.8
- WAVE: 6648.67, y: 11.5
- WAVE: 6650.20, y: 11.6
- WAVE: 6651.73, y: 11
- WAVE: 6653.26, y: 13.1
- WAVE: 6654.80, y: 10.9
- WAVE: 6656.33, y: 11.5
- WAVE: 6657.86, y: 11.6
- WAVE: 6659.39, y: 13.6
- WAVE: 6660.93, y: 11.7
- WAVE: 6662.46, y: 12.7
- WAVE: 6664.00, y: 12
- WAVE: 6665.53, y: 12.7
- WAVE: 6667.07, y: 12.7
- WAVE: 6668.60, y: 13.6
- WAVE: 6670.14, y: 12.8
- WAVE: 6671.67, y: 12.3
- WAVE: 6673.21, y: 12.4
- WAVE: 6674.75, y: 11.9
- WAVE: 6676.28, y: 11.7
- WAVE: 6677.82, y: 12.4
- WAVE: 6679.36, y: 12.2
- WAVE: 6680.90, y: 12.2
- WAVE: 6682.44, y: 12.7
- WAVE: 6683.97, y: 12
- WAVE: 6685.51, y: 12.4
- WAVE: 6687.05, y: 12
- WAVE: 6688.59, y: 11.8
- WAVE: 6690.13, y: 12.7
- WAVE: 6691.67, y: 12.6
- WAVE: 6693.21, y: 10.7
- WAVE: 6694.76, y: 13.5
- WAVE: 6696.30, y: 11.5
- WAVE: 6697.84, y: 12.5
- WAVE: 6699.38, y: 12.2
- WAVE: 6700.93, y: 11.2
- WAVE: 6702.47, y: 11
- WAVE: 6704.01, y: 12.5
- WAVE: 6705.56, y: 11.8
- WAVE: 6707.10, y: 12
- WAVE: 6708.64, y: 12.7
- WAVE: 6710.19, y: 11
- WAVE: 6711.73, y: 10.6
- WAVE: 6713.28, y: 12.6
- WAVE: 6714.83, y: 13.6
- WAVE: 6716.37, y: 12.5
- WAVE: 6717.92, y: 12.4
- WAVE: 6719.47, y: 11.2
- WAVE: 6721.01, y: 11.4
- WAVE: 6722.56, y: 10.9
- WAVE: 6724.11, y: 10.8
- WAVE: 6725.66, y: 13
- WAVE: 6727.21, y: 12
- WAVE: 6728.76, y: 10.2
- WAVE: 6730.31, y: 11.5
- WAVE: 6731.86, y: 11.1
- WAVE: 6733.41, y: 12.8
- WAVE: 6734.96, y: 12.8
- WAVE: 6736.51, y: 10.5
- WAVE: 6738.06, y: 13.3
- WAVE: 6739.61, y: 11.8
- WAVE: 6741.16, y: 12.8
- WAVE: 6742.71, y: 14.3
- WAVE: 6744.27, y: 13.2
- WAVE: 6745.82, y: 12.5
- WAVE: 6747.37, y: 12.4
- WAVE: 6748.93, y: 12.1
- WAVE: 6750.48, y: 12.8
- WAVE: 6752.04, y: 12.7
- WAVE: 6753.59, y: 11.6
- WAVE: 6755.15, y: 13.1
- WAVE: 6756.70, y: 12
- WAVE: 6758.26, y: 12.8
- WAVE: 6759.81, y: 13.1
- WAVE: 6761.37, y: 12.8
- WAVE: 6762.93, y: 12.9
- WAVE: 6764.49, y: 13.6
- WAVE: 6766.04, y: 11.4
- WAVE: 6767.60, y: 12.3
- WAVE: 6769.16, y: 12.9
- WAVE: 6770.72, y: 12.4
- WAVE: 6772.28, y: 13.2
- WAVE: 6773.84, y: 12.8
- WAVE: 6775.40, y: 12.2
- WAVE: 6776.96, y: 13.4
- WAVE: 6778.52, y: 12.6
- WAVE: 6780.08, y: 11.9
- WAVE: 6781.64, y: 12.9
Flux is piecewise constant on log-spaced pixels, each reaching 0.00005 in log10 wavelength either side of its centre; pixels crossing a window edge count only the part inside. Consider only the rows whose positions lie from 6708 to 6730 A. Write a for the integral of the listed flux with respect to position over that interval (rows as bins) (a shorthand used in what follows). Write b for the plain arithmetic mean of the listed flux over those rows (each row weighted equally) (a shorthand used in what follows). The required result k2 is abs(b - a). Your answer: 247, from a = 259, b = 11.8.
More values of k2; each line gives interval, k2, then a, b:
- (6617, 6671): 641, 653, 12.1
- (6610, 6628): 203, 215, 11.9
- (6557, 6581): 261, 272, 11.3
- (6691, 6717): 301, 313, 12.0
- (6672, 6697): 292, 304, 12.2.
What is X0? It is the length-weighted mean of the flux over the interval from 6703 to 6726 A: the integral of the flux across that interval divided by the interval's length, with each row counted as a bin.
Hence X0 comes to 11.9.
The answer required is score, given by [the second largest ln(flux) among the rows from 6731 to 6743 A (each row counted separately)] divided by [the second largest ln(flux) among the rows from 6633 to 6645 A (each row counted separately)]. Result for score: 1.03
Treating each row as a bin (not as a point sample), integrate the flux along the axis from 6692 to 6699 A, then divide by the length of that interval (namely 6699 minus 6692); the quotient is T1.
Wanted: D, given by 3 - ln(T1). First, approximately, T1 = 12.1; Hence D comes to 0.508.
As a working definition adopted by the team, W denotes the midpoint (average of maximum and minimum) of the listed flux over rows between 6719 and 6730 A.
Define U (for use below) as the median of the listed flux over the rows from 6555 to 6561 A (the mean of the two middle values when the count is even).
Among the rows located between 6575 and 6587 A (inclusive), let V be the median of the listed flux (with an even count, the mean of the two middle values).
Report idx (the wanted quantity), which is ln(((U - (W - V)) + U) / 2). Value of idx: 2.38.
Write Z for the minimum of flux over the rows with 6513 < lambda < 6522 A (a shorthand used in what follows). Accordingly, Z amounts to 11.1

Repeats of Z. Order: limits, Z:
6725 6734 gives 10.2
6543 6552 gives 9.95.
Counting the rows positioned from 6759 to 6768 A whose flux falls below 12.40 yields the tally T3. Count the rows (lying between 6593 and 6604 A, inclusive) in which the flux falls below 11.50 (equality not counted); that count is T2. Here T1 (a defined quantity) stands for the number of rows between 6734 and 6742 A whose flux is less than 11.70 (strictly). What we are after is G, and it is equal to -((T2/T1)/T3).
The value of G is -2.50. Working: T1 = 1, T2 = 5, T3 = 2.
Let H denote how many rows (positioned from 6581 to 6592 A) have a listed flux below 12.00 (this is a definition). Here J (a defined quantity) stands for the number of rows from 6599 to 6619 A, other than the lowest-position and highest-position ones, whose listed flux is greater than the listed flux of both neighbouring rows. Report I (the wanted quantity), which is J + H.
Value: 7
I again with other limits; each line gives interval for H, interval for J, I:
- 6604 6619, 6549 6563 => 11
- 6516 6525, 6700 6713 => 7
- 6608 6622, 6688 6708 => 11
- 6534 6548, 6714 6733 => 8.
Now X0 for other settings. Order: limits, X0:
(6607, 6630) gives 11.9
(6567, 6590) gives 11.6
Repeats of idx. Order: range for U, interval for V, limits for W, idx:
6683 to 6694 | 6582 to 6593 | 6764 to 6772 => 2.44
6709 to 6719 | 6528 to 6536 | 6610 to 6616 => 2.50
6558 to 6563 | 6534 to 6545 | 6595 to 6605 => 2.42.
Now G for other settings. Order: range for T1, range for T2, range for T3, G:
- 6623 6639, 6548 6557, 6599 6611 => -0.21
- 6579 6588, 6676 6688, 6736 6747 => 0.00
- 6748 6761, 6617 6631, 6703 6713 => -0.50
